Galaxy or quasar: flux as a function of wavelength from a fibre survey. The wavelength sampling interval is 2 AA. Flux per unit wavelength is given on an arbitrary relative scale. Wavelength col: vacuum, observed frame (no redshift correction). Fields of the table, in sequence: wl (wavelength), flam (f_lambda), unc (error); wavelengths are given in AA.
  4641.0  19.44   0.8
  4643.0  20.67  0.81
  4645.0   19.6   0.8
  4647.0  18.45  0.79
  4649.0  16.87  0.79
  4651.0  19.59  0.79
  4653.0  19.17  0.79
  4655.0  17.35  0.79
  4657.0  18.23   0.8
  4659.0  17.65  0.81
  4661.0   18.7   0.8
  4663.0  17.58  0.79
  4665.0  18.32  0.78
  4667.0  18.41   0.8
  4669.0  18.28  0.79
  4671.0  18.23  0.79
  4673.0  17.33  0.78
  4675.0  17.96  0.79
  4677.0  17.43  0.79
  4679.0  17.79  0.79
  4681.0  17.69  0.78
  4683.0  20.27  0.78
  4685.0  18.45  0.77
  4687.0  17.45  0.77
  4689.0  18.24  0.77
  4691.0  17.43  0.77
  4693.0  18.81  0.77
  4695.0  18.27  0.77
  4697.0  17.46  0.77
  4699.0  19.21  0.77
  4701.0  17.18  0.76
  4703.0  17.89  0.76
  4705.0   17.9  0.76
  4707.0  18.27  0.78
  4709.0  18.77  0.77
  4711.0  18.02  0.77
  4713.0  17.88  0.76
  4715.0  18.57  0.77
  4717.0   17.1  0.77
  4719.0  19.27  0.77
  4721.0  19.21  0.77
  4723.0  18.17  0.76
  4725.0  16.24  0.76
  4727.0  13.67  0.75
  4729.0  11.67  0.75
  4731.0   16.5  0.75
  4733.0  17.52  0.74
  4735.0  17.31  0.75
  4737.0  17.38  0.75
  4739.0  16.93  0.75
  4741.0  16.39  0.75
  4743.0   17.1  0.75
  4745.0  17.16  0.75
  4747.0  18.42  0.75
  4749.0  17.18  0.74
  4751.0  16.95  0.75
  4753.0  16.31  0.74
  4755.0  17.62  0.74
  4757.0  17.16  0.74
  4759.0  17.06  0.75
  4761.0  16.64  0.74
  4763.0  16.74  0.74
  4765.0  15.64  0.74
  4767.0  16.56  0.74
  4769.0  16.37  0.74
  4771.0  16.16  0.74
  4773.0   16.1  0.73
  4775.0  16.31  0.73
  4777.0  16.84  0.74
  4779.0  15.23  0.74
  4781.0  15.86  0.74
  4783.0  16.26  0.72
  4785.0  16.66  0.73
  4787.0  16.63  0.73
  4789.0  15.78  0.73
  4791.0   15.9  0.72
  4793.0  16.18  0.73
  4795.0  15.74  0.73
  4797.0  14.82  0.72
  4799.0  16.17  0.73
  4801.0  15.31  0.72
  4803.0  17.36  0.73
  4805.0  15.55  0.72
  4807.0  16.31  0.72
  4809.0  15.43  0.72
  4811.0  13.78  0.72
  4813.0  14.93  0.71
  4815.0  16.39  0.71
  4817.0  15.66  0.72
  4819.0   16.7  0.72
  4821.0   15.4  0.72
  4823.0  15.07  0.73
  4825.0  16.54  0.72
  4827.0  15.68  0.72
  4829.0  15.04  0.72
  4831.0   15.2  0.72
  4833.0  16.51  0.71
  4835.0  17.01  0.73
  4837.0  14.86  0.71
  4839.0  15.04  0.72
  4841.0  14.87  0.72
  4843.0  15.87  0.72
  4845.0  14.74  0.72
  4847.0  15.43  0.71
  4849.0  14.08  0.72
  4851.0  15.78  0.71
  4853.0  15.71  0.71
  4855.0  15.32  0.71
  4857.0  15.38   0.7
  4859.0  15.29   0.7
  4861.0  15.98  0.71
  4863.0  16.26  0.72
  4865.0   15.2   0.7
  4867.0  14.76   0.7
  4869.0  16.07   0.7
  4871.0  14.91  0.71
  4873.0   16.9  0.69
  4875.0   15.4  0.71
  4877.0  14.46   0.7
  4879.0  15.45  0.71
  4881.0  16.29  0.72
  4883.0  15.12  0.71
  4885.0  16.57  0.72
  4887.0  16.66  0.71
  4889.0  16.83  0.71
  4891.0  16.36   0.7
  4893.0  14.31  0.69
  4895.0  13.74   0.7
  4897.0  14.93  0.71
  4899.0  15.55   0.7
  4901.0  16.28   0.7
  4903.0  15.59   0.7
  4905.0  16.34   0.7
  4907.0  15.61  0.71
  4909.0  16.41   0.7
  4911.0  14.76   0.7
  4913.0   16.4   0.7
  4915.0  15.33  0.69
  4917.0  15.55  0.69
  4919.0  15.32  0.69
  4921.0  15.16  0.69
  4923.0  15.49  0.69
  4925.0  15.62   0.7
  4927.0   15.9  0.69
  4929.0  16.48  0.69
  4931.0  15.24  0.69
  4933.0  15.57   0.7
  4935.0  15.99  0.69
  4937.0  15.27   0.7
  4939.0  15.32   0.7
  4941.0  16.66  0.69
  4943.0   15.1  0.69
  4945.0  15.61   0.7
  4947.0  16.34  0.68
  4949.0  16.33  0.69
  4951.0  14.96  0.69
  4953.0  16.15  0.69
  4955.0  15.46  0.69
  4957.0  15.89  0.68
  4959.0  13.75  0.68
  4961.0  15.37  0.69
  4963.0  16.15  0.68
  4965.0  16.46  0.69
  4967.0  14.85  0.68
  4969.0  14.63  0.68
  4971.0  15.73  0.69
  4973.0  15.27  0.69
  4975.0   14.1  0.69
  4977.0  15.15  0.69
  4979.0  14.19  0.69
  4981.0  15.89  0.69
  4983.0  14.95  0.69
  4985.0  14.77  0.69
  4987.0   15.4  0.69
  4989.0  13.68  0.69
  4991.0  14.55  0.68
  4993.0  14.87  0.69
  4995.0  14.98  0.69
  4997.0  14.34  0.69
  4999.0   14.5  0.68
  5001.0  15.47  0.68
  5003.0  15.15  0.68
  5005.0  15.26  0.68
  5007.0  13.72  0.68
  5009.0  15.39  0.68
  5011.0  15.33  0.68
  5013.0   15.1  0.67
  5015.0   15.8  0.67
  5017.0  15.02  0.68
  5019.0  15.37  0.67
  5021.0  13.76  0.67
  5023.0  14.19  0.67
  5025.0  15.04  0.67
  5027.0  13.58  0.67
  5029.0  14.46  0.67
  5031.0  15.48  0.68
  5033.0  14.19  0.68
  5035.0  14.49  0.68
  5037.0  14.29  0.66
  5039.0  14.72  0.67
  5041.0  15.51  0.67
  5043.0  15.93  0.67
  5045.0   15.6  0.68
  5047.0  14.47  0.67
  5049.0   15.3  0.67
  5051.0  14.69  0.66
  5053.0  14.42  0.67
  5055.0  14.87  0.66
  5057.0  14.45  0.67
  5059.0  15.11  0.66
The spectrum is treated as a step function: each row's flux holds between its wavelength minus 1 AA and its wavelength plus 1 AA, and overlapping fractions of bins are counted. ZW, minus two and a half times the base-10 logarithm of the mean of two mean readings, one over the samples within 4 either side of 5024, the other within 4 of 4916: -2.93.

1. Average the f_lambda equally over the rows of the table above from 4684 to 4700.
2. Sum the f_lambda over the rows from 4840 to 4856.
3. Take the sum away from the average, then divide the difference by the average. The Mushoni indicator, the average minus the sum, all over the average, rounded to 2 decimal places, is -5.71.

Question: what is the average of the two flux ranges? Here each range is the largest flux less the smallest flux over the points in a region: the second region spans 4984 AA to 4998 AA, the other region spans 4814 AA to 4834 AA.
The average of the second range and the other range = 1.7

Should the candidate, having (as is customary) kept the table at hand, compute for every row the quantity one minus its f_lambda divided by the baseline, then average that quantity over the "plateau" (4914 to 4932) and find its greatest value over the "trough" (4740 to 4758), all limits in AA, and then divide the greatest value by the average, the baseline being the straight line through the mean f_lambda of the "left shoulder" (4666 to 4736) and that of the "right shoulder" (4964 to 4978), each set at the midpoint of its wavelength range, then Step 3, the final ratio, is 15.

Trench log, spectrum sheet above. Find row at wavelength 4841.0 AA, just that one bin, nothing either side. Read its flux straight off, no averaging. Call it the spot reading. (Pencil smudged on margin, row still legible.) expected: 14.87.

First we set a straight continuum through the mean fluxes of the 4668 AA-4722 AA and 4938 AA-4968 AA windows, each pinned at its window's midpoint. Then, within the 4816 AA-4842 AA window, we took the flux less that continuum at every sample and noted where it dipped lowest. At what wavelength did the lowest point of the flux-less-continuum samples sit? 4837.0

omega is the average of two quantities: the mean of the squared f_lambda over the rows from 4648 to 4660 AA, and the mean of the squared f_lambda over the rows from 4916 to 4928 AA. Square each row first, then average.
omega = 285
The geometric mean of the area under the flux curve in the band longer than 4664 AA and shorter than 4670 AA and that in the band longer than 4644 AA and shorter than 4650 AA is 110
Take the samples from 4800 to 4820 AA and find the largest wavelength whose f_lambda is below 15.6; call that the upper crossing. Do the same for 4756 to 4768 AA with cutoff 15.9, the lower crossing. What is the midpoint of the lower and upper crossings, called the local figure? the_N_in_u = 4789 AA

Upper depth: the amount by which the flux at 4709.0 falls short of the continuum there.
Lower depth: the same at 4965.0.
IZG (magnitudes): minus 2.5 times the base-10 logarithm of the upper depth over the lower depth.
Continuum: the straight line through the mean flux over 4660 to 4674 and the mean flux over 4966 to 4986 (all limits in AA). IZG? 0.28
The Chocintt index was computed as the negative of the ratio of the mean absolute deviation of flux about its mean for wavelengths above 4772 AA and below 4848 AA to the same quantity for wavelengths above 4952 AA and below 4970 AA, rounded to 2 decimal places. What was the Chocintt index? -0.92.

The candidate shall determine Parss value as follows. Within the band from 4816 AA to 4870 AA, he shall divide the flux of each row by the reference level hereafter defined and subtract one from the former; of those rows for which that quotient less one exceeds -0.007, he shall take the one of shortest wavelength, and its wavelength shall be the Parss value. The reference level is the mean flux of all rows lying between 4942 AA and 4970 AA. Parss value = 4817.0 AA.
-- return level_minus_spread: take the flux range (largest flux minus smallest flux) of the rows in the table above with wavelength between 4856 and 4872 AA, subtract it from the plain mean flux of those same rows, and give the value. 14.0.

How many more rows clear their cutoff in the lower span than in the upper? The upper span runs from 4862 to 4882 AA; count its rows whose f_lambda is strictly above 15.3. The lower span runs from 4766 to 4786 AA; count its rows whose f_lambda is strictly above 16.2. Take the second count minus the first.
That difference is 0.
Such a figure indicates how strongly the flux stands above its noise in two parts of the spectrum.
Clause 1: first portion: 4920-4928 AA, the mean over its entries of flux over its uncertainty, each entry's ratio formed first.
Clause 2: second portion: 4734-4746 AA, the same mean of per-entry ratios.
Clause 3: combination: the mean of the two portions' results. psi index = 22.6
